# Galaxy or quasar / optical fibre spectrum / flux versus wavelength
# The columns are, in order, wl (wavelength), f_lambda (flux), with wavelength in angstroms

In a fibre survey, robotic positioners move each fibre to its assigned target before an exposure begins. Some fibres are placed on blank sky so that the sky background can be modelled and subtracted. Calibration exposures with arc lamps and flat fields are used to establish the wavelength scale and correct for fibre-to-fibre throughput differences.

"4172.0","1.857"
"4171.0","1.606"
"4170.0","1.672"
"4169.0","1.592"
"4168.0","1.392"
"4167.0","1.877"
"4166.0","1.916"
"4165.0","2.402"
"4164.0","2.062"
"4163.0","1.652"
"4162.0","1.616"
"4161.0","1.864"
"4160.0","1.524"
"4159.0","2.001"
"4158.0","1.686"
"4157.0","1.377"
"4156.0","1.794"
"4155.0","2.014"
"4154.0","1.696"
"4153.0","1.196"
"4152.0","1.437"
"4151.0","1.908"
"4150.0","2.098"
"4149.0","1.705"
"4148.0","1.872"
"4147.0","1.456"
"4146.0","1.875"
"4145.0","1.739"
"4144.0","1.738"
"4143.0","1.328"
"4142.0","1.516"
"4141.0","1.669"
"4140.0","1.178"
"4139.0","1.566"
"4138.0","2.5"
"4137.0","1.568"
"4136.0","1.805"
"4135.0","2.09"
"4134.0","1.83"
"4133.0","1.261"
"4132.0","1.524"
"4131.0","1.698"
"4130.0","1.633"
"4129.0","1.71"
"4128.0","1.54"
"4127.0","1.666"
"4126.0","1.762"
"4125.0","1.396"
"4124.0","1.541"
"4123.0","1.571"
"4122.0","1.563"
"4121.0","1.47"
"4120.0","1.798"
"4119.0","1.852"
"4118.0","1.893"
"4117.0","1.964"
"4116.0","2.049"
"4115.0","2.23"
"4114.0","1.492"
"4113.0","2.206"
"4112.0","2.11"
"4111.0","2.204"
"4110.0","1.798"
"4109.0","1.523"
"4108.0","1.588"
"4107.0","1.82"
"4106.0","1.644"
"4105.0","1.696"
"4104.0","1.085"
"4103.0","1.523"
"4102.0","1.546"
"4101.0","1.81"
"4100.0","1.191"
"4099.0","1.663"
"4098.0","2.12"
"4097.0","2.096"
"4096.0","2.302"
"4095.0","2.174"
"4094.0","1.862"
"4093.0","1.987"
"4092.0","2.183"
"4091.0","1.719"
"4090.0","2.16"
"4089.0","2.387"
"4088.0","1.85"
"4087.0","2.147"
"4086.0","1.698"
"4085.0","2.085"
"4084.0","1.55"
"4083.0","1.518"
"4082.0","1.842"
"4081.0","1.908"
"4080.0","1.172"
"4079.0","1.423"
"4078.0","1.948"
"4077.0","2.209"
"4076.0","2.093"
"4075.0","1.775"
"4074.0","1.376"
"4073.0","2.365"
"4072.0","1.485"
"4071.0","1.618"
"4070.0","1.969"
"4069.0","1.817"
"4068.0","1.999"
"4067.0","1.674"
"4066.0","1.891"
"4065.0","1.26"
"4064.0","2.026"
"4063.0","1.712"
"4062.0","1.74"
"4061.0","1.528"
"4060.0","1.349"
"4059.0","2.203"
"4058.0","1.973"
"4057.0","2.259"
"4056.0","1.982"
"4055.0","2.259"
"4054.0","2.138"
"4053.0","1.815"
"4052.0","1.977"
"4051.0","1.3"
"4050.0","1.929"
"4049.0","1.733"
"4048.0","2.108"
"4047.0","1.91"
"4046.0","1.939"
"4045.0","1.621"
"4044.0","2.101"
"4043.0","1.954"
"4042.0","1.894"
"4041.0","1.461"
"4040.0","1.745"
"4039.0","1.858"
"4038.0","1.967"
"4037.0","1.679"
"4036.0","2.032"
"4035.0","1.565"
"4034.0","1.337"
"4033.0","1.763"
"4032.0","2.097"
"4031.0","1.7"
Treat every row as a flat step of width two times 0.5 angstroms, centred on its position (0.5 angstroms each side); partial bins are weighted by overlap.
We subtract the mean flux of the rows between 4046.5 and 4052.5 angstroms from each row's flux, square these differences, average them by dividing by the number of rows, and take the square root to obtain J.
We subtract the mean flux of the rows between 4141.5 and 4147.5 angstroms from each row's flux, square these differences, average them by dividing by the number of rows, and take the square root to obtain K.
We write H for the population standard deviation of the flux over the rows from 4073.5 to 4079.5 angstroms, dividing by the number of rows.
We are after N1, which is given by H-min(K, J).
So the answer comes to 0.13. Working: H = 0.32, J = 0.26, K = 0.189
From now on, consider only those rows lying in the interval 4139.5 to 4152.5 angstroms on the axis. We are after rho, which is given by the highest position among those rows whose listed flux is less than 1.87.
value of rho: 4152.0 angstroms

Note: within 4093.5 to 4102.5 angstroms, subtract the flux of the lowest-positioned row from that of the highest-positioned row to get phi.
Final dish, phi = -0.316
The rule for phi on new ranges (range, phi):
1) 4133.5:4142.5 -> -0.314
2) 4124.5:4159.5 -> 0.605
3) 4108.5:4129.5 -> 0.187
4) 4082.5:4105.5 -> 0.178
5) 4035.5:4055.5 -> 0.227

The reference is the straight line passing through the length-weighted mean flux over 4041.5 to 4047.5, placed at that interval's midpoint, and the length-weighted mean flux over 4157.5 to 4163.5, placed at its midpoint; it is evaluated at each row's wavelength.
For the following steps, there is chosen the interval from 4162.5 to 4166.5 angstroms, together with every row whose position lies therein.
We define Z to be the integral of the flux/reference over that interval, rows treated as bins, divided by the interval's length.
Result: 1.17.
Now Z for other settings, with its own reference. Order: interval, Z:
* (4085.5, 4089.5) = 1.10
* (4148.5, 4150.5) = 1.09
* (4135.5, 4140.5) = 0.98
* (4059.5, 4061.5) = 0.77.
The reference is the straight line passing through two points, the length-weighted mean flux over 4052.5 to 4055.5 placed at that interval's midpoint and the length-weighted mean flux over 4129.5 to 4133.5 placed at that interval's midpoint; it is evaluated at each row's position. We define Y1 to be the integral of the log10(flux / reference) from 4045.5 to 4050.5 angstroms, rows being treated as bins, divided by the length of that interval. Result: -0.04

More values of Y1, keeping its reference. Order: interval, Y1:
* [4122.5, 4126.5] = 0.00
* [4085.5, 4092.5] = 0.04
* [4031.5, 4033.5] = -0.06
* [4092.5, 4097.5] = 0.07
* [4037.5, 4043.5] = -0.08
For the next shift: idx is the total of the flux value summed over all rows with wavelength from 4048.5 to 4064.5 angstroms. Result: 30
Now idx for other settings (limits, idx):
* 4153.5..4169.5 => 28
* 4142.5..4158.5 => 27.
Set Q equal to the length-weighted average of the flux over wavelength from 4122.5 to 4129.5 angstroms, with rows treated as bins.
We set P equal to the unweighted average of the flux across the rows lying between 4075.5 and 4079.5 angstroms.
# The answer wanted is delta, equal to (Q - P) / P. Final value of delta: -0.17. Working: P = 1.92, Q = 1.60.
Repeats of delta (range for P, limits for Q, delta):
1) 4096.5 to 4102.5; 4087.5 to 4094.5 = 0.16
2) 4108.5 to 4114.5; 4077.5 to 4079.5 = -0.11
